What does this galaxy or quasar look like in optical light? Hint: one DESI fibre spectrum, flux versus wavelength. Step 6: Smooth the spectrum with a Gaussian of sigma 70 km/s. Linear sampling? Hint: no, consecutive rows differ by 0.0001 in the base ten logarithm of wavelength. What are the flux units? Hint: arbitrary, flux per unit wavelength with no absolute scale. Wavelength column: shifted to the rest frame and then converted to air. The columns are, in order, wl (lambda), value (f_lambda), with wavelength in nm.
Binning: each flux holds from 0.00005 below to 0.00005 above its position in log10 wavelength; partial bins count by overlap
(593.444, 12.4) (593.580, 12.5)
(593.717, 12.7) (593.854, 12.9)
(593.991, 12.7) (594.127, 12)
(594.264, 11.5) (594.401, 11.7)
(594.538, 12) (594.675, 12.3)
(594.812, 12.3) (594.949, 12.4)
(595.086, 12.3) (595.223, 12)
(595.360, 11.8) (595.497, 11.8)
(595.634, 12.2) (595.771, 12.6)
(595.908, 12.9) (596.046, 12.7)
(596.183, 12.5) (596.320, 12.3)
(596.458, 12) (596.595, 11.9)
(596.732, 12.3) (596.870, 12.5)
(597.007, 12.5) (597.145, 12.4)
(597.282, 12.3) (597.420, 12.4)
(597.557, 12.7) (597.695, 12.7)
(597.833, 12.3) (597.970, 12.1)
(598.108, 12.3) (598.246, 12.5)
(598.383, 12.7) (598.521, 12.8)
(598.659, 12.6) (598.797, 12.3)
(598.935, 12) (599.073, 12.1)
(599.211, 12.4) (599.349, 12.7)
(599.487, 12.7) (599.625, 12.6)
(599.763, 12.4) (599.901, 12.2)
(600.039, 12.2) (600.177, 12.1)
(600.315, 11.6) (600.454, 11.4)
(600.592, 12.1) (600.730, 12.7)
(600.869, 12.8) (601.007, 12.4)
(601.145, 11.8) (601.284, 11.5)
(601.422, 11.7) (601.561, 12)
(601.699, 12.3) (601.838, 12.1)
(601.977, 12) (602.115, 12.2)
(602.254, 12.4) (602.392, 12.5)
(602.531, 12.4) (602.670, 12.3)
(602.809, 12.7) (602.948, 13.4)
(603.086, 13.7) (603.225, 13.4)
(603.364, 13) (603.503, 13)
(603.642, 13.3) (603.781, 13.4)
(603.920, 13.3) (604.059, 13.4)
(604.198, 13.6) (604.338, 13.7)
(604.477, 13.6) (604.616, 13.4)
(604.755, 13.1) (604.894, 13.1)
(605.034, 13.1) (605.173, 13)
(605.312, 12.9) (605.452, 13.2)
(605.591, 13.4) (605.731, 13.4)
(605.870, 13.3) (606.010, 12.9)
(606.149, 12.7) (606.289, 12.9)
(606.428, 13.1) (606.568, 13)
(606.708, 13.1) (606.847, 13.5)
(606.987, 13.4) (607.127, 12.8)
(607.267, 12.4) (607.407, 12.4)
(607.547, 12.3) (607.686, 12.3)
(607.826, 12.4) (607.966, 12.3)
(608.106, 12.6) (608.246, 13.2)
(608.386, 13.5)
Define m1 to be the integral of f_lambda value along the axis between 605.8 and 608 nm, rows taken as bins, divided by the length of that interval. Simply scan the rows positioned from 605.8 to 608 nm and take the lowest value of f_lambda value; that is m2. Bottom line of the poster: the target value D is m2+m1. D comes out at 25.1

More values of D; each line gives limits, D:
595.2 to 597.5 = 24.1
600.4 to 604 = 23.9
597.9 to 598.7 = 24.6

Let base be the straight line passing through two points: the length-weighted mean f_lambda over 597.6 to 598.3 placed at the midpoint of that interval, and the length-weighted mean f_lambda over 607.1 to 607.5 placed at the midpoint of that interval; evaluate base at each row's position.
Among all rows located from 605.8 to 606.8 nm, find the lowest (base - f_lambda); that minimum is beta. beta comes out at -0.8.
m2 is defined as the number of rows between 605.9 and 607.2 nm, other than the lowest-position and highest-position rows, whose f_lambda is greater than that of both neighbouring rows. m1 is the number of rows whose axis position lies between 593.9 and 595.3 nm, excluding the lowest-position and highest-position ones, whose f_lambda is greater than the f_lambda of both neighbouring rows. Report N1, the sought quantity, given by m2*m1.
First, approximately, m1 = 1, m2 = 2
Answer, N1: 2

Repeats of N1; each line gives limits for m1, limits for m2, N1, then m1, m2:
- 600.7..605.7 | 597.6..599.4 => 6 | 6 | 1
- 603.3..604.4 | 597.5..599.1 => 1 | 1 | 1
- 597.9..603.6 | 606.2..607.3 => 10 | 5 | 2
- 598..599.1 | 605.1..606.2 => 0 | 1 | 0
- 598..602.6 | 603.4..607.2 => 16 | 4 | 4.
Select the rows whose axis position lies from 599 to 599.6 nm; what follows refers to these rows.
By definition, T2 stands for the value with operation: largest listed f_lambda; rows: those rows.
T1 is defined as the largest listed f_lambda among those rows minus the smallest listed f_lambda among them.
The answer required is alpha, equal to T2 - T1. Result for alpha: 12.1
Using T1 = 0.60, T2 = 12.7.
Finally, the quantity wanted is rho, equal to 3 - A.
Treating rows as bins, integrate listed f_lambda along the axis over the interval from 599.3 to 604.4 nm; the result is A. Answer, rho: -61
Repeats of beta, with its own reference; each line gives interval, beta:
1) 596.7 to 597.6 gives -0.3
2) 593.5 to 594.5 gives -0.6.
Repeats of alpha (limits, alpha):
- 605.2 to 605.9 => 12.9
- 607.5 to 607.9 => 12.3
